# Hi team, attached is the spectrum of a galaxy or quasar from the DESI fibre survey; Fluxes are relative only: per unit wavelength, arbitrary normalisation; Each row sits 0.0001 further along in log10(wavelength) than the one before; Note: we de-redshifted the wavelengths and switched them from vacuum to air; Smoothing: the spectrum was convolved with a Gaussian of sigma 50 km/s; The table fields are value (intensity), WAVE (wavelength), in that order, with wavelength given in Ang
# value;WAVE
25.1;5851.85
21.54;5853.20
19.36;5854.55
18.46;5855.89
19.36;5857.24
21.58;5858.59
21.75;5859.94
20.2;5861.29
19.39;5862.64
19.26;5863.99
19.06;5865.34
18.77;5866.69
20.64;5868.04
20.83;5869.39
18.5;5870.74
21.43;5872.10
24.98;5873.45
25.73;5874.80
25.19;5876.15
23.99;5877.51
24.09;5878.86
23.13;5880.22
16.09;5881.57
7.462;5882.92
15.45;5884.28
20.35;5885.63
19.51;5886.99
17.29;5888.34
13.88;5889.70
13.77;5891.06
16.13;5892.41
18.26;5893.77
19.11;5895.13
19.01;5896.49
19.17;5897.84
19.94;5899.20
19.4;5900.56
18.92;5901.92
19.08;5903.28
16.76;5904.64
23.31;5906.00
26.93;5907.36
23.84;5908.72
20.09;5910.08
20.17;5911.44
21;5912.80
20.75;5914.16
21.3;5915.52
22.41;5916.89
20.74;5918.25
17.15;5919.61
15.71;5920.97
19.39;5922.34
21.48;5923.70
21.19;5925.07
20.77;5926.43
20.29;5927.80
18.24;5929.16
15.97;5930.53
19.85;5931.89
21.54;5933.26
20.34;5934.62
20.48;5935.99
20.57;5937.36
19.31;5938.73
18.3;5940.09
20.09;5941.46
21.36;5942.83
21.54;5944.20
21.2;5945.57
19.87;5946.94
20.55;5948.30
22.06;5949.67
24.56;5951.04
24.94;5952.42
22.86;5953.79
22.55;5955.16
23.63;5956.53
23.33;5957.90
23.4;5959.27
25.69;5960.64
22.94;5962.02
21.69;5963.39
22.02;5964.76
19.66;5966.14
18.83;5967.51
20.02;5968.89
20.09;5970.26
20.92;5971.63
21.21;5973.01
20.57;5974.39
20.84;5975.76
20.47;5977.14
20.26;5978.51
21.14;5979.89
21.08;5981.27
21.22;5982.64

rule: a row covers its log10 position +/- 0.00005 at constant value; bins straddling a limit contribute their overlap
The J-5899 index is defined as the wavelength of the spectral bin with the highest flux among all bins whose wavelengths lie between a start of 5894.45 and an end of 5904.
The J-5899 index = 5899.20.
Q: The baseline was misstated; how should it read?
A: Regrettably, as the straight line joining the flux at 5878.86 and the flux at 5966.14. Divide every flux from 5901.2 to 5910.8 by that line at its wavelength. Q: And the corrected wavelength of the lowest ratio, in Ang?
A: 5904.64 Ang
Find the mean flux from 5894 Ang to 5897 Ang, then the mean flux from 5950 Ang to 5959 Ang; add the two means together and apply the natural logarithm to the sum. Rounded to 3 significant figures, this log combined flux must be 3.75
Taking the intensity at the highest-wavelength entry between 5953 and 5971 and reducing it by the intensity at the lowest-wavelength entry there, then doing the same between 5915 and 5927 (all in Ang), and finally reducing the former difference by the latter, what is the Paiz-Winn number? -2.2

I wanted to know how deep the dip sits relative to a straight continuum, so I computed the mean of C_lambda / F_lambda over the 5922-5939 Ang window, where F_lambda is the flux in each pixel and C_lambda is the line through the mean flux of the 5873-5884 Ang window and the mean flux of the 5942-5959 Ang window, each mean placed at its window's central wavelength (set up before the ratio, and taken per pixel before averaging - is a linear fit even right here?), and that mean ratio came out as 1.11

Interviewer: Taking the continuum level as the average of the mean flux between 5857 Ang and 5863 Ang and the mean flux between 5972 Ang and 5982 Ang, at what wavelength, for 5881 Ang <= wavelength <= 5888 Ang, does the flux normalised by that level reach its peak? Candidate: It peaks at 5885.63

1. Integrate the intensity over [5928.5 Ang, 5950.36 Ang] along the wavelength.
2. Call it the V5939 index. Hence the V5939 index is 439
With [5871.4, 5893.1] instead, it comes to 418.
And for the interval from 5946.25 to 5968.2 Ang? 492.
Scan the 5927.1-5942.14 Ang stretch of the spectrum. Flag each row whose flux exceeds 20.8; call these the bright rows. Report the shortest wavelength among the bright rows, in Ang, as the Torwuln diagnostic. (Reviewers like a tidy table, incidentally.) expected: 5933.26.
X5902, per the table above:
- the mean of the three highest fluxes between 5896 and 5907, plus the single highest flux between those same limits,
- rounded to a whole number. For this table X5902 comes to 44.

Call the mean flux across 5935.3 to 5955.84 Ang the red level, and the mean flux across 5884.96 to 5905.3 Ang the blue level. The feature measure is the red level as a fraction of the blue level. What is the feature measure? 1.18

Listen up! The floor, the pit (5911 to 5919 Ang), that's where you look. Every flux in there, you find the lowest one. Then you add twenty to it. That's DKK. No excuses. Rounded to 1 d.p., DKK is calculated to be 40.2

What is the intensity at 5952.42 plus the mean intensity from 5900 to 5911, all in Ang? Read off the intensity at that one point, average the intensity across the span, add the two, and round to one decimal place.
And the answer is 46.0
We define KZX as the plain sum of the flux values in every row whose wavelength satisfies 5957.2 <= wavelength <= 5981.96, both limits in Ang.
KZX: 384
